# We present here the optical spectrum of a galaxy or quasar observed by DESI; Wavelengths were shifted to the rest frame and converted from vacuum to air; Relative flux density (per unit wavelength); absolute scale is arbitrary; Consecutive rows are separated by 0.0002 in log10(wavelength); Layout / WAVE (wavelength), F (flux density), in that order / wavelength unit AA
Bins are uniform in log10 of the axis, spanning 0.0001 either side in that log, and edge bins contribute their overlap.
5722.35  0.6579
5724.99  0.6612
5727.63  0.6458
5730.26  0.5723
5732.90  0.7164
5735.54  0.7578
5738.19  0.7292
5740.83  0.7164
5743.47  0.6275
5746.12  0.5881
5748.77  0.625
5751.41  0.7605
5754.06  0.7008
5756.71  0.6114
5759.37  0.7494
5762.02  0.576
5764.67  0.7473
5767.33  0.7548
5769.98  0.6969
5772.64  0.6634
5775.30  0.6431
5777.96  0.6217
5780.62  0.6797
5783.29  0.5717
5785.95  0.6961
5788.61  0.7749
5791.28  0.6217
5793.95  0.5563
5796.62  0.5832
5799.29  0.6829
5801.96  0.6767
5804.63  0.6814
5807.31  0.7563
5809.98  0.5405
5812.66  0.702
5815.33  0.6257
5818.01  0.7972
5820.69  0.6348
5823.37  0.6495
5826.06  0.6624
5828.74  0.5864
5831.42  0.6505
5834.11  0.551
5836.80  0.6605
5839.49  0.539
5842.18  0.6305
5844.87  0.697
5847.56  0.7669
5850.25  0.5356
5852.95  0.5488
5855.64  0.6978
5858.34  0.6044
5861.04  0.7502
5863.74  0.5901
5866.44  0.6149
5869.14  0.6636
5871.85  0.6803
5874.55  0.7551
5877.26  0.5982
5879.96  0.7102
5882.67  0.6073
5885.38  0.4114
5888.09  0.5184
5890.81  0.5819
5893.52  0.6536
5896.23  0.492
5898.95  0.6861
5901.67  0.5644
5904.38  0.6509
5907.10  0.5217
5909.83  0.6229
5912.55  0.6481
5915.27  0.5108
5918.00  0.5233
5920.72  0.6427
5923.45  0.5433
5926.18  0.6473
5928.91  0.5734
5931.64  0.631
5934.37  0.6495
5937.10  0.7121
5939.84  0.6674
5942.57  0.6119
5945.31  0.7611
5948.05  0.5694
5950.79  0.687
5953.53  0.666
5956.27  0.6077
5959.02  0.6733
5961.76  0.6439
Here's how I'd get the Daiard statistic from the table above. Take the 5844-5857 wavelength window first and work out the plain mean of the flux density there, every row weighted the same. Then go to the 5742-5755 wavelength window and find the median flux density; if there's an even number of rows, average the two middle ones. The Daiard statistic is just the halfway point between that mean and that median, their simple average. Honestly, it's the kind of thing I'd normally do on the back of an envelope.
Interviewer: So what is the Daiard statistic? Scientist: 0.638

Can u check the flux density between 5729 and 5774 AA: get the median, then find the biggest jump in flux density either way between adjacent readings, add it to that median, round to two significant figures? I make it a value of 0.87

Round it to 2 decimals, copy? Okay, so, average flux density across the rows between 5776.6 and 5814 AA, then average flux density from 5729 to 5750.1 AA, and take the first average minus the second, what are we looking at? -0.01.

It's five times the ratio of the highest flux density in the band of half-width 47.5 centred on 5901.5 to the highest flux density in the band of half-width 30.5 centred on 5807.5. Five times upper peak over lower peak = 4.77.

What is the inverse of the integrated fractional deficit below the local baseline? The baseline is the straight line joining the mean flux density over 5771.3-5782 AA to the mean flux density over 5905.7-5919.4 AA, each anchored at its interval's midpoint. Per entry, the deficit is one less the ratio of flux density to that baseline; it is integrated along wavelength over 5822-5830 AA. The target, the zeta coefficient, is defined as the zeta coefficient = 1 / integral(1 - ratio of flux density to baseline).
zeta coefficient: -6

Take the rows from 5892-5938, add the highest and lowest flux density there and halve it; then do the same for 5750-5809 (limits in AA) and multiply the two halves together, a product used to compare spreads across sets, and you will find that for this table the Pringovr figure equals 0.401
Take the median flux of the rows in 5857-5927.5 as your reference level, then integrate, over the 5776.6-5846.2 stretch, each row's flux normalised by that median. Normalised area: 74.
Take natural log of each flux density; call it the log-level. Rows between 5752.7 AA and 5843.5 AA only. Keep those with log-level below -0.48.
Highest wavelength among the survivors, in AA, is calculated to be 5839.49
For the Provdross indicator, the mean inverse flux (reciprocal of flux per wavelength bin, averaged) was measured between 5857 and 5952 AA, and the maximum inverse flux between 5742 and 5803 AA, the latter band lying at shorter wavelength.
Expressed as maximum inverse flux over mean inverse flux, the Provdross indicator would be 1.093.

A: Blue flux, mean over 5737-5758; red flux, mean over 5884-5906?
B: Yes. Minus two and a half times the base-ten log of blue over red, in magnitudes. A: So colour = -0.18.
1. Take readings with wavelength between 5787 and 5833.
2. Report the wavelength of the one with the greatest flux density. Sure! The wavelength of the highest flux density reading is 5818.01 AA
